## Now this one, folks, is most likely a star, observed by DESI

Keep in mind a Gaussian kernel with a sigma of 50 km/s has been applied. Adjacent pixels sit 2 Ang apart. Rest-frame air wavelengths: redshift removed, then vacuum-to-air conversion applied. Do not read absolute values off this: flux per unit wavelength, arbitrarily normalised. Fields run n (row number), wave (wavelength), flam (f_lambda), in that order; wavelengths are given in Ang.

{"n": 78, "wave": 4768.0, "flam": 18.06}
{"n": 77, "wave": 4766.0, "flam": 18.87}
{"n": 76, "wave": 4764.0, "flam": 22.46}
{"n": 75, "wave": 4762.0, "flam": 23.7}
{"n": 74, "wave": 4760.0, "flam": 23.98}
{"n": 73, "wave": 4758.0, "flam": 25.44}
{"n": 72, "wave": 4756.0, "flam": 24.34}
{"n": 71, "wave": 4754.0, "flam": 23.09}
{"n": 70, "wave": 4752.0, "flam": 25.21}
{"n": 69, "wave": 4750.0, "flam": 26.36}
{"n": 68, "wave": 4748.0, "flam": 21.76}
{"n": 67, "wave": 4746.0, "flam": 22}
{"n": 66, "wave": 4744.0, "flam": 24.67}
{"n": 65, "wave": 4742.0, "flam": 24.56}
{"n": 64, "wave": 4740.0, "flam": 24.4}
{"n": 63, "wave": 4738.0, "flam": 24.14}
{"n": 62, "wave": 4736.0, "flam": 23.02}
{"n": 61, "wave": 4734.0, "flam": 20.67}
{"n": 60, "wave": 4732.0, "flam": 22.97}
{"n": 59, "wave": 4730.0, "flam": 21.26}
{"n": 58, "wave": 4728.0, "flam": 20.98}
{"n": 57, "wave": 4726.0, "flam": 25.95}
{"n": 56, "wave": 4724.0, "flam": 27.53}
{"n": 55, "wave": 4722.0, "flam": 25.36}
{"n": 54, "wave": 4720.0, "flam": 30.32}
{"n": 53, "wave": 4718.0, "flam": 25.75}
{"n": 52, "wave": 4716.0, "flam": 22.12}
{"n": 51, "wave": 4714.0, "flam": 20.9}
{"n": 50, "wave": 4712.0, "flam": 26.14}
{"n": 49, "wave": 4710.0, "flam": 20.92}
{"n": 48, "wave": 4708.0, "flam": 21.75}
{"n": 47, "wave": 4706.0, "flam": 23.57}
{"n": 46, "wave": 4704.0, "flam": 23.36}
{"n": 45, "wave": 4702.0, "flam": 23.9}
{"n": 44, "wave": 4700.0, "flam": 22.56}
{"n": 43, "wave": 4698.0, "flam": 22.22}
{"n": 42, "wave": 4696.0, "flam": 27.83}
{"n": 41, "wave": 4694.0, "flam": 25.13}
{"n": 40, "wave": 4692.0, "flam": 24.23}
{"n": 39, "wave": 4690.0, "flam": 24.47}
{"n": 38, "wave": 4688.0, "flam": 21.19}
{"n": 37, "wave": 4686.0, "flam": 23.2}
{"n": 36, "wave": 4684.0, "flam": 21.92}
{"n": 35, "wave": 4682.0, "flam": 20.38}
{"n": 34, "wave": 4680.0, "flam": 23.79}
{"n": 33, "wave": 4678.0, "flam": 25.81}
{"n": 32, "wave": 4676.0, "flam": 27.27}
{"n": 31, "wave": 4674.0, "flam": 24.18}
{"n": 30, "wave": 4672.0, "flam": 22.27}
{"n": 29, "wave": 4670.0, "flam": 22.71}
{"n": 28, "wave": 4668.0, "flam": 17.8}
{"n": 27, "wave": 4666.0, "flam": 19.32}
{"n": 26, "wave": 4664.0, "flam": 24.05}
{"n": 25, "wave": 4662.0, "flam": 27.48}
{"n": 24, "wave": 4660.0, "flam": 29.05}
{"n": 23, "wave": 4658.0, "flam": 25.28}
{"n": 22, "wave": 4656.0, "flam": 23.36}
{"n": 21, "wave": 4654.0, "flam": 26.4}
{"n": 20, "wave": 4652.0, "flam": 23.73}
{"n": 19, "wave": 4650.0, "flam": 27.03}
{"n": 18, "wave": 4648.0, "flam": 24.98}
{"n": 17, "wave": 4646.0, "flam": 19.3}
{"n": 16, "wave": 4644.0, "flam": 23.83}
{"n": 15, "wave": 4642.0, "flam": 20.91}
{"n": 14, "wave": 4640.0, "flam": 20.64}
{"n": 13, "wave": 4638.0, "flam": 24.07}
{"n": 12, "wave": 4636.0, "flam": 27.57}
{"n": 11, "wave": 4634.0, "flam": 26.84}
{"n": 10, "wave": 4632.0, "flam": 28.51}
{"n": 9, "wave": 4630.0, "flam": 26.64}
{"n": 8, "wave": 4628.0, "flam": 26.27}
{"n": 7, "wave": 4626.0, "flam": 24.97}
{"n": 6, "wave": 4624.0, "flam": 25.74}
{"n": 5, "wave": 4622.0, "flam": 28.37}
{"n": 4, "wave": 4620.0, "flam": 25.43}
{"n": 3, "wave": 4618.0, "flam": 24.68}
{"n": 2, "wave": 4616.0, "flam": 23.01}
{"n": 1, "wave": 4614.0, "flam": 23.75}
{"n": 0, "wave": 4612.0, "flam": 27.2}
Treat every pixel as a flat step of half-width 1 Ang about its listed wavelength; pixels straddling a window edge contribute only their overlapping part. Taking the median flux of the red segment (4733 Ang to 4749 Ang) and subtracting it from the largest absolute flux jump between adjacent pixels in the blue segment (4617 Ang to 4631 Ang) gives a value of -20.6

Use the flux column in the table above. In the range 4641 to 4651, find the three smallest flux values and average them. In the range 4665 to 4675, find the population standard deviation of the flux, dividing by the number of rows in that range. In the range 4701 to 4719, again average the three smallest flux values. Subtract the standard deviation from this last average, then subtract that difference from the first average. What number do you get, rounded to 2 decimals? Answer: 2.50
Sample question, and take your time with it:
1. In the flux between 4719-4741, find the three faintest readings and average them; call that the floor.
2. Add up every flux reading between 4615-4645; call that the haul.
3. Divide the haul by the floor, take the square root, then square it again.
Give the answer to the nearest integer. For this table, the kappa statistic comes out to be 18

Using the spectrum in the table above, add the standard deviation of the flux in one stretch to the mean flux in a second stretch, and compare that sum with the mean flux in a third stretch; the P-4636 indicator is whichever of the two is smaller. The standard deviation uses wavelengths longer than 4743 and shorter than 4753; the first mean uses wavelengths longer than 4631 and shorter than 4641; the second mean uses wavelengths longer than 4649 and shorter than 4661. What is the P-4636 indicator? 25.8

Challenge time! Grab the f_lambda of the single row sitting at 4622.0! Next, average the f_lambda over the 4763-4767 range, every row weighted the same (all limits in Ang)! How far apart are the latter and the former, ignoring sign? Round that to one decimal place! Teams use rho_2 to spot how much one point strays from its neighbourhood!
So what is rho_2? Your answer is 7.7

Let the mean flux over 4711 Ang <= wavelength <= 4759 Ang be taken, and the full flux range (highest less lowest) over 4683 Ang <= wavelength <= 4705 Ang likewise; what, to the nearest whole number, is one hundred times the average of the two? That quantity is 1538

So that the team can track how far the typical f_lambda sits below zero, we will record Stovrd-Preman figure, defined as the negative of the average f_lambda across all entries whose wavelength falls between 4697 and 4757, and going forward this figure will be -23.7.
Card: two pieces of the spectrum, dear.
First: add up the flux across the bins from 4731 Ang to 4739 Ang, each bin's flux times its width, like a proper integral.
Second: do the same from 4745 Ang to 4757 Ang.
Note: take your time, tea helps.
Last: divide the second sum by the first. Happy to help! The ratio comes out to 1.6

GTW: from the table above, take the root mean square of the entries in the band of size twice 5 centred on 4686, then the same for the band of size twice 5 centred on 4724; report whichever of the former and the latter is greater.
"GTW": 26.2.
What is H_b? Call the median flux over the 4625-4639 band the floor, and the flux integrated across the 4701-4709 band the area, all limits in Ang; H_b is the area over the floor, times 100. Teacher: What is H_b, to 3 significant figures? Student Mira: 695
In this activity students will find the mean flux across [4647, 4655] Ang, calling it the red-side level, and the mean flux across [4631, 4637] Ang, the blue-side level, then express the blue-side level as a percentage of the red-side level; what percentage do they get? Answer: 108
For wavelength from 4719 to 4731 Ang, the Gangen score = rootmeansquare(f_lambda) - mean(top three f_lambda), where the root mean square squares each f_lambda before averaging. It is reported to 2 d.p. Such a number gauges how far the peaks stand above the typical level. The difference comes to -2.48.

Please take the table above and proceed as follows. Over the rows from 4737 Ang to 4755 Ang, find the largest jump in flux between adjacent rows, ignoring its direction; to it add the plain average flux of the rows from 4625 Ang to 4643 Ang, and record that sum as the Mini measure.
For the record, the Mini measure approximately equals 29.8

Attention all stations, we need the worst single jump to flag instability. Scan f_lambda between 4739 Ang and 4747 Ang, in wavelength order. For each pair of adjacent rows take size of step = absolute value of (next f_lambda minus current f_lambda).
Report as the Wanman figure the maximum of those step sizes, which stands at 2.7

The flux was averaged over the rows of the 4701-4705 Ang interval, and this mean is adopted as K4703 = 23.6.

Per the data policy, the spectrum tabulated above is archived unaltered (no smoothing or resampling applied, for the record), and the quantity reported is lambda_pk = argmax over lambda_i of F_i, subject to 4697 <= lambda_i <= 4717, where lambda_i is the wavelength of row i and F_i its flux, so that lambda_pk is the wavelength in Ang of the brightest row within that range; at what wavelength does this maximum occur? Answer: 4712.0 Ang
